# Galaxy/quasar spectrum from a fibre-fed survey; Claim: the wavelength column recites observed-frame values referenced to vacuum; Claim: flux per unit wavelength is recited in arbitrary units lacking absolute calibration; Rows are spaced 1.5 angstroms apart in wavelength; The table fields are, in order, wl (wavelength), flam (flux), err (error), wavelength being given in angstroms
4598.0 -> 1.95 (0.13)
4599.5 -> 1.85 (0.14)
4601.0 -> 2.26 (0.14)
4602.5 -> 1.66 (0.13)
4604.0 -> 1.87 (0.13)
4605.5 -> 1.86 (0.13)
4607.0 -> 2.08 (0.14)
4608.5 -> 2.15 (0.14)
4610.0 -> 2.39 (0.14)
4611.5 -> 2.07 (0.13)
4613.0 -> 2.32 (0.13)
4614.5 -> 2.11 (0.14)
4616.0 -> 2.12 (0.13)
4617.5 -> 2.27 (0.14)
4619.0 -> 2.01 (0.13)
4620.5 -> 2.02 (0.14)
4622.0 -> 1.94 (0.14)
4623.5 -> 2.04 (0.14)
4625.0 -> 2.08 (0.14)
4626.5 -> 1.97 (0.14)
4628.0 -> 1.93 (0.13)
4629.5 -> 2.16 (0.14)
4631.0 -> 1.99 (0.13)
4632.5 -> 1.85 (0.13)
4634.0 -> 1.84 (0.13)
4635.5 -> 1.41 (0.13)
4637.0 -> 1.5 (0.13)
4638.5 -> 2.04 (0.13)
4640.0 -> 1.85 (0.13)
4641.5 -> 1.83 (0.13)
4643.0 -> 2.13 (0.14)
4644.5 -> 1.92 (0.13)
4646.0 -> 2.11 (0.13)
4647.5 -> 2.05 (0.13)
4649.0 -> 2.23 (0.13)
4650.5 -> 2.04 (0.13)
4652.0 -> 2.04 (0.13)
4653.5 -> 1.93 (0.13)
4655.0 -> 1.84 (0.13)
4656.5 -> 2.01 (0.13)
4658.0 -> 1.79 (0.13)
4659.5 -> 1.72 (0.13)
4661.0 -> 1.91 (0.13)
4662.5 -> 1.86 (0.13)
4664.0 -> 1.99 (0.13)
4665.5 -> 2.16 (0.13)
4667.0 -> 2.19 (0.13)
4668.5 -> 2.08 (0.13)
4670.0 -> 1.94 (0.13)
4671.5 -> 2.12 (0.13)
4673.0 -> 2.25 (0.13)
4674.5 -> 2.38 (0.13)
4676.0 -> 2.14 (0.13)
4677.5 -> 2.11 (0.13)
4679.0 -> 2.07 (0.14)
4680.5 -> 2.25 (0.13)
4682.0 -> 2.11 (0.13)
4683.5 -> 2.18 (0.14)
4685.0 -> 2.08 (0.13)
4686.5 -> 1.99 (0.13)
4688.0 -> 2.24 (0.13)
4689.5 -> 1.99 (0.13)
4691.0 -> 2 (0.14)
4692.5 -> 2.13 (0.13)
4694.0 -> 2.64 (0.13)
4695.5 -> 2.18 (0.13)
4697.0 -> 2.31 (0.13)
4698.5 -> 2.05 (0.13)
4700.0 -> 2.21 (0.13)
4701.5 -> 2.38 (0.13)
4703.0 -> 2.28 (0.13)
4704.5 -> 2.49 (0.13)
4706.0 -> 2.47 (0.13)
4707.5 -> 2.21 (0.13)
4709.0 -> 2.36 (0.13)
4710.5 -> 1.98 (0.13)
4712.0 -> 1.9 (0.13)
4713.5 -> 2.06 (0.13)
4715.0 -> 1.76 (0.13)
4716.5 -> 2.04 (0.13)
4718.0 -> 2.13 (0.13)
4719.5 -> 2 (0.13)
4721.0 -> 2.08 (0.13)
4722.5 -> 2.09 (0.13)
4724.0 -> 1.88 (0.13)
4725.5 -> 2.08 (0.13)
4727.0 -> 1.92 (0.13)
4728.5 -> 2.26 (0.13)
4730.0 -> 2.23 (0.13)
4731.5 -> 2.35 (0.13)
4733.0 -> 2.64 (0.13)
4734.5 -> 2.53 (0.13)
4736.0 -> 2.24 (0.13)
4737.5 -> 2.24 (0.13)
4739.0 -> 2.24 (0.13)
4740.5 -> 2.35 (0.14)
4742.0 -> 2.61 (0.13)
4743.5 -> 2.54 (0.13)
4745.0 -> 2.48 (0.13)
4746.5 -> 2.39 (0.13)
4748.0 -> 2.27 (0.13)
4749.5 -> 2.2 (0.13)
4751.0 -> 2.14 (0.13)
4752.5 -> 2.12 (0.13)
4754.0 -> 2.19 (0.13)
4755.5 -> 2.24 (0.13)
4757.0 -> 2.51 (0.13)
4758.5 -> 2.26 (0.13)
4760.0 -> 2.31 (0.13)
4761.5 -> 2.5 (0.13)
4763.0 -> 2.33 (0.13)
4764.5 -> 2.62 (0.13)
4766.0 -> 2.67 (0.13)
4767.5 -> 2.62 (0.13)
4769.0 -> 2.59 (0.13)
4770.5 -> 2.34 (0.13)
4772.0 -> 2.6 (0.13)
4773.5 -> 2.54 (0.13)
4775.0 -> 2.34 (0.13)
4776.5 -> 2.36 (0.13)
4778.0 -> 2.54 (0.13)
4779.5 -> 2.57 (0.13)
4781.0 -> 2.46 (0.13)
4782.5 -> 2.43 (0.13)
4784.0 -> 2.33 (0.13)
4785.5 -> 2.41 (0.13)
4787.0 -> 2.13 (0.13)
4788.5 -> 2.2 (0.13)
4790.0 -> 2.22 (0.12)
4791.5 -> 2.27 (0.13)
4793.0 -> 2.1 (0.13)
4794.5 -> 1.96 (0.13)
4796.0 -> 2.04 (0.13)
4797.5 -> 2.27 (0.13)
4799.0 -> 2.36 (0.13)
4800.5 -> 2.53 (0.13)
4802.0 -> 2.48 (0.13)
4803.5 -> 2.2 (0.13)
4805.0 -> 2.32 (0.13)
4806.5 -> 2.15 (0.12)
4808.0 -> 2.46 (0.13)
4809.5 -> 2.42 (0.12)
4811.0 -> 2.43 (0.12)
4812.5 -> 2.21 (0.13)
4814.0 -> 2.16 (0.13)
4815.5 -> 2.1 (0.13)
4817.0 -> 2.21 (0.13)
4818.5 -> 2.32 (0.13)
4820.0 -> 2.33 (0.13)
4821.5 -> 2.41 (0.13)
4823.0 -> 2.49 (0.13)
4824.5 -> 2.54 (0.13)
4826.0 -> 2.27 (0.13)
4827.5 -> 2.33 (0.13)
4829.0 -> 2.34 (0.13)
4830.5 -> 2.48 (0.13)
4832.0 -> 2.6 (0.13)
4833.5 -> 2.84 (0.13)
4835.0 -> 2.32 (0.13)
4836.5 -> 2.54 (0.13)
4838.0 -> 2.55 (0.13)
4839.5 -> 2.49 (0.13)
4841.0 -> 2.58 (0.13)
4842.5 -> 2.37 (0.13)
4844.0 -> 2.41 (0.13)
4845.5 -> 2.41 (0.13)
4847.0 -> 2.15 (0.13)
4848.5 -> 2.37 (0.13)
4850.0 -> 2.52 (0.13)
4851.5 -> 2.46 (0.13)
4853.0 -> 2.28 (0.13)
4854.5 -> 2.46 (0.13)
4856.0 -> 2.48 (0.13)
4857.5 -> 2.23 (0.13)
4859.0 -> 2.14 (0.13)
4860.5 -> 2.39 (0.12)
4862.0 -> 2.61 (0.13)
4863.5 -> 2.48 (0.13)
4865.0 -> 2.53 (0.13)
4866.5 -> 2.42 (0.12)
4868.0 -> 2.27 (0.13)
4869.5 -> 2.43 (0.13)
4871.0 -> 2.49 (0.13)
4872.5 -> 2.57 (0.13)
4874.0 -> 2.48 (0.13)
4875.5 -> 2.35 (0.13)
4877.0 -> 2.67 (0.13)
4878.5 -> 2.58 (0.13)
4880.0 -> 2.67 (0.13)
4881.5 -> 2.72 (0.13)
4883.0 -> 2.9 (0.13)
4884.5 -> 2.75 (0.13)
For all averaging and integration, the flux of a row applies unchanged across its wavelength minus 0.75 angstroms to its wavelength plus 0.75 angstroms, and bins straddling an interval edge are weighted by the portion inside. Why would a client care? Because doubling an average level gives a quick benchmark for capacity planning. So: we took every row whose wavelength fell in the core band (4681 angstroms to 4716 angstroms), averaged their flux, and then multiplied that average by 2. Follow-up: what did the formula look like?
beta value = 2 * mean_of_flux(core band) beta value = 4.35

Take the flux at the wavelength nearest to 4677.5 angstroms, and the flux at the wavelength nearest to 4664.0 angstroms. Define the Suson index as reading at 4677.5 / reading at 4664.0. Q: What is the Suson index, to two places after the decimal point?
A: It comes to 1.06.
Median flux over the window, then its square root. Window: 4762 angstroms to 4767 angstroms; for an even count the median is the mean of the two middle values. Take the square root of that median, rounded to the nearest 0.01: 1.62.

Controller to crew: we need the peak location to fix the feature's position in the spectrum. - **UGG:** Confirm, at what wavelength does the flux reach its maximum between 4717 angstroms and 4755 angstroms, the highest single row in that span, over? 4733.0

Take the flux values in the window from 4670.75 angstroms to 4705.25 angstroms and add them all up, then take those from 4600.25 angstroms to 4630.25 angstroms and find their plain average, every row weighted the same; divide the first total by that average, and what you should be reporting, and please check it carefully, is 24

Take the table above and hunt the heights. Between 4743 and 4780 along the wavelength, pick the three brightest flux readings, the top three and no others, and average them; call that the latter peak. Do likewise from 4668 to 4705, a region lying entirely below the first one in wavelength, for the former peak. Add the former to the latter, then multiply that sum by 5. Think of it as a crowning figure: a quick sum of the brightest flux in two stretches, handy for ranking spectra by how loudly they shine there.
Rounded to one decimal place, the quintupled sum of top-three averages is 25.7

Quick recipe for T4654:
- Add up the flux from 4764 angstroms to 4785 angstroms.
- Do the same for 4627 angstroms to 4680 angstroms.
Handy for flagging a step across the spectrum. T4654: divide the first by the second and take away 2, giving -1.5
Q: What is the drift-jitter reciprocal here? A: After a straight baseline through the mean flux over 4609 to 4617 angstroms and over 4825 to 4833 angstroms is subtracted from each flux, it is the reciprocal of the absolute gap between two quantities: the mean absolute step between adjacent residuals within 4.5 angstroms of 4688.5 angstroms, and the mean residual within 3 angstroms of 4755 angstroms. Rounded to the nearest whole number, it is 5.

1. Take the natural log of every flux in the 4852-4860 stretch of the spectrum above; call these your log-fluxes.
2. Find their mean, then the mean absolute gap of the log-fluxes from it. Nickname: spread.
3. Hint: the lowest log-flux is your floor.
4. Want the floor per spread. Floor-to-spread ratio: 15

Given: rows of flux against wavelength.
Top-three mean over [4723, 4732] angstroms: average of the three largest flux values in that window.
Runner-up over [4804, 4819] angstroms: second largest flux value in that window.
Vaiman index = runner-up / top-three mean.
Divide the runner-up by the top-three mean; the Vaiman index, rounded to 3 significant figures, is 1.07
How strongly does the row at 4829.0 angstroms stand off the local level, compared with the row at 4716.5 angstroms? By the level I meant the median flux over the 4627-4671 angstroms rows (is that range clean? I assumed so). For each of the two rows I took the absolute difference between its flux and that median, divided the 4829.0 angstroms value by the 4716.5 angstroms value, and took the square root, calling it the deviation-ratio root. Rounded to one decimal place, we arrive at 2.0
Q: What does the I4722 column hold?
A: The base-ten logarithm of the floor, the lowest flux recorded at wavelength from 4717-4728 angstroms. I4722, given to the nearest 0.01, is 0.27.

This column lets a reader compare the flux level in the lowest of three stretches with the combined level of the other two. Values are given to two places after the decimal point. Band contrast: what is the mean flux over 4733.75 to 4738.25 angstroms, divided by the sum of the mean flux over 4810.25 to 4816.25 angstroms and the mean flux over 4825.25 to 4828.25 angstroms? 0.52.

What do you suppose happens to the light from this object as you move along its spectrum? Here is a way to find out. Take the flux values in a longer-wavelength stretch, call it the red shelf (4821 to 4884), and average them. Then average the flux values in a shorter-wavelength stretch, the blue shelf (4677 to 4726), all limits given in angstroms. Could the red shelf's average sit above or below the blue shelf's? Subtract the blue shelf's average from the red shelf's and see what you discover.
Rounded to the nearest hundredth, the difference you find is 0.32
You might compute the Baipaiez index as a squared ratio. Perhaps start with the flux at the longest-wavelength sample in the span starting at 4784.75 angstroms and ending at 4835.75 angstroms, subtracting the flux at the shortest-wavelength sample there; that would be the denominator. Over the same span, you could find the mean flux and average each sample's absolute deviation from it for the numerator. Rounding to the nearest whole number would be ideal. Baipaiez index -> 2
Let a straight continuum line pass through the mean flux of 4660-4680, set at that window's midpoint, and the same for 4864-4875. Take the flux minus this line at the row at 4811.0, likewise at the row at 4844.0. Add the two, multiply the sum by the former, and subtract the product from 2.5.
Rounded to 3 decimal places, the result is 2.493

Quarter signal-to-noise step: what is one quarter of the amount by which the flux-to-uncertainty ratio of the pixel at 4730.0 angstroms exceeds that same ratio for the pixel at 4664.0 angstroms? 0.5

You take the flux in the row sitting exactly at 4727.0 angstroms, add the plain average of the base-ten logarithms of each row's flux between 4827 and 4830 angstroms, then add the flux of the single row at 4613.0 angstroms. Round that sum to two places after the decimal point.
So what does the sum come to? 4.61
